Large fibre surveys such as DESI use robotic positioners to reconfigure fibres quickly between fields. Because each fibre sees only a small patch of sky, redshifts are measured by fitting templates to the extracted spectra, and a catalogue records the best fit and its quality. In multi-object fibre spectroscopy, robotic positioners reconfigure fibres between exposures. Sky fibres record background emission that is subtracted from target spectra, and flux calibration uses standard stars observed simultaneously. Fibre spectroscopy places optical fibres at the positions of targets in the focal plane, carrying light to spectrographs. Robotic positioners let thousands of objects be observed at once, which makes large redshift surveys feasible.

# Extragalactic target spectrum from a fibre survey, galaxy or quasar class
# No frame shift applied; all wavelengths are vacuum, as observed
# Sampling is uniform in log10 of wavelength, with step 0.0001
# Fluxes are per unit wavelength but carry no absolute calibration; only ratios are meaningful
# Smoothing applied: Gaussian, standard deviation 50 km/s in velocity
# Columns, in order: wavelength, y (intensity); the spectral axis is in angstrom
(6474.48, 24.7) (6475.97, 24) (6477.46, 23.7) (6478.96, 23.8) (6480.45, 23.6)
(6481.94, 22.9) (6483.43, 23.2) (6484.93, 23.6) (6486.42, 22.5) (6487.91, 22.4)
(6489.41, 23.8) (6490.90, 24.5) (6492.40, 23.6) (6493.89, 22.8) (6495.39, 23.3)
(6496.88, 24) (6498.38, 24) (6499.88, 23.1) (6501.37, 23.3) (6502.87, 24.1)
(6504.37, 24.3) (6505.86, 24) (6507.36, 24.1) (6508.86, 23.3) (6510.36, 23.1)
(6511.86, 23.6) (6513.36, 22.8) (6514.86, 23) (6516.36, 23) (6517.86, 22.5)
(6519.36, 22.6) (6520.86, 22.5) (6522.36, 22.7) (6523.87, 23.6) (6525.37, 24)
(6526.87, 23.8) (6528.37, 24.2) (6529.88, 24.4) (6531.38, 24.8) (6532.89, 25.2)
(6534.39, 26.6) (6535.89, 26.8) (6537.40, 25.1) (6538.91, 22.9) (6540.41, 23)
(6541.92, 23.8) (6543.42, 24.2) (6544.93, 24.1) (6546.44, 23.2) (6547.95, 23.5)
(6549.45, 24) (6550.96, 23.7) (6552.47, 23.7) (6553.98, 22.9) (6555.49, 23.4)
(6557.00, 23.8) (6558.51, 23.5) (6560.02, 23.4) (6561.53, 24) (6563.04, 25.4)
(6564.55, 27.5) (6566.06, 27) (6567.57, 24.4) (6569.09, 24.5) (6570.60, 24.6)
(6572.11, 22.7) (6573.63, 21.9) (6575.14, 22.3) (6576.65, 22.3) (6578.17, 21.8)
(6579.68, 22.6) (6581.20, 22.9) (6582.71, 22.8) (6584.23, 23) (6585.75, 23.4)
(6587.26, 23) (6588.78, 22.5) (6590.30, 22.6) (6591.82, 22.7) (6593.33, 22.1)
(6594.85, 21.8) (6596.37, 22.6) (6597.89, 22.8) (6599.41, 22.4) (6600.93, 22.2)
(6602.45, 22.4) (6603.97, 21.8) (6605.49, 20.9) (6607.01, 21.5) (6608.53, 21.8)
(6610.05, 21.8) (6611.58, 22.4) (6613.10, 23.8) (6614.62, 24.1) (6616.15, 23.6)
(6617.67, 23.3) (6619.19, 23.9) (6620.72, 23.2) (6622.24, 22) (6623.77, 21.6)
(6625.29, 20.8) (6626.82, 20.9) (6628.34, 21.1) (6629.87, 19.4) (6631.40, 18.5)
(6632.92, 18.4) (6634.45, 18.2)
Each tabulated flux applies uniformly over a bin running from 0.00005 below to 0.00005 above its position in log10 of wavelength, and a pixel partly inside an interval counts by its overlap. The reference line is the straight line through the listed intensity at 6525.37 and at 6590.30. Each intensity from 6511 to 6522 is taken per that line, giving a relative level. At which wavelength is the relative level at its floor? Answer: 6517.86 angstrom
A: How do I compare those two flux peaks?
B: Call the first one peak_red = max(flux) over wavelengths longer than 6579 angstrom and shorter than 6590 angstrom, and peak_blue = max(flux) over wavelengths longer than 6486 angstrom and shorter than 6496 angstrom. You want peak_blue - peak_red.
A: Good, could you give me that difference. 1.1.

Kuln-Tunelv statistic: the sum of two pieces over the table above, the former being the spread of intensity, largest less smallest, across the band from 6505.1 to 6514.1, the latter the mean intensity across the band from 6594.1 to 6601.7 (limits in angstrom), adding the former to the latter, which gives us 23.7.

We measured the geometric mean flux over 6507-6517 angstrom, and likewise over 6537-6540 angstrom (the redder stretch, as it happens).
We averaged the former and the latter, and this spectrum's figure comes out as 23.6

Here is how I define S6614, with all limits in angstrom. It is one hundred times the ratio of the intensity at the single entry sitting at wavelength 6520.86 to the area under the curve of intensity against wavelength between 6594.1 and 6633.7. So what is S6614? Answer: 2.60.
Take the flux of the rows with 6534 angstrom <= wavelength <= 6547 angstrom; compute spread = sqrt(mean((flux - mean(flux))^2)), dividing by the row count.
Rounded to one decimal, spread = 1.4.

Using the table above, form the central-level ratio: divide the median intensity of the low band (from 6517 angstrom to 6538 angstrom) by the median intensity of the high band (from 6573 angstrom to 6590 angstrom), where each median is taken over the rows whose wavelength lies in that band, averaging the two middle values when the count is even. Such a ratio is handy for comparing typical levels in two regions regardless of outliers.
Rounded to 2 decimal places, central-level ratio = 1.07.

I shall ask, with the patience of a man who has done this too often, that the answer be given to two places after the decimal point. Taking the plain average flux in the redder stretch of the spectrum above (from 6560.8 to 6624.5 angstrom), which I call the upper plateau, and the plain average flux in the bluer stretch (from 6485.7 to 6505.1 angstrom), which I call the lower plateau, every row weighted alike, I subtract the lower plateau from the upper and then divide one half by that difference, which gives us -0.97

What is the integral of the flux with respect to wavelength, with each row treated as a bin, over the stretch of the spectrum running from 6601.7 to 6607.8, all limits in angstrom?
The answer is 132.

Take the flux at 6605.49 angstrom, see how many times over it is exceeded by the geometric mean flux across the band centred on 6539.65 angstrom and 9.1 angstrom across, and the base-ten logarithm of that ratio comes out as 0.065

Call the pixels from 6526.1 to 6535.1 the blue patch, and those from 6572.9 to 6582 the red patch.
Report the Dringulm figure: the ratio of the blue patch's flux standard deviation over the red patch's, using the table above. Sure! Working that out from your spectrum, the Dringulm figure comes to 2.39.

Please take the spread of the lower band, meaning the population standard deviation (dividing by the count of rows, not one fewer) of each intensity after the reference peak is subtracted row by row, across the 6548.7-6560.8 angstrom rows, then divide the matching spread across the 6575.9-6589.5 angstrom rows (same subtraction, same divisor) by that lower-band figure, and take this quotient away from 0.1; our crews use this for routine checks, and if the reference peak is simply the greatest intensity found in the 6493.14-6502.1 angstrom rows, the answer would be -1.3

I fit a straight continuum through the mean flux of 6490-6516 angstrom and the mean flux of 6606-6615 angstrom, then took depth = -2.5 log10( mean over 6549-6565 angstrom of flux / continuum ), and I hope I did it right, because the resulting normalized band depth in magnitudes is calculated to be -0.048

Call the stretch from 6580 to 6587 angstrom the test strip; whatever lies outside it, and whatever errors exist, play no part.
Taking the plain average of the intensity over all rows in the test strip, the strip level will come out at 23.0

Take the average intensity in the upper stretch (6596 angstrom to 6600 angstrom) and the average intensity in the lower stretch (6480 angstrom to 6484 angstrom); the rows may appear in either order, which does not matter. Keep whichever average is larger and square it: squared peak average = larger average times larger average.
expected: 540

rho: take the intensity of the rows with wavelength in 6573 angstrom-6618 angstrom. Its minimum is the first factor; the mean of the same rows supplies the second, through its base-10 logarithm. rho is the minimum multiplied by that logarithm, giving 28.3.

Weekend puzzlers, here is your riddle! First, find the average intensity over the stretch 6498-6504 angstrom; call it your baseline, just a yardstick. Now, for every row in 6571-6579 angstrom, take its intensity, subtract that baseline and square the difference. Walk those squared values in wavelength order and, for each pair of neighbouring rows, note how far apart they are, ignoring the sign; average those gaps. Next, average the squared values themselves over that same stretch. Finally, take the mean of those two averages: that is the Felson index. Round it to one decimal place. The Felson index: 1.7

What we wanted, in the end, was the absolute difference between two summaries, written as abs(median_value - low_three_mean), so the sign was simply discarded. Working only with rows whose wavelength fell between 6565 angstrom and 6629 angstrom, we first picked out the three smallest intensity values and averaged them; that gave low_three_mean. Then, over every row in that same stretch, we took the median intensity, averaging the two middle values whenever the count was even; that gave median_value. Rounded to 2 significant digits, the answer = 1.7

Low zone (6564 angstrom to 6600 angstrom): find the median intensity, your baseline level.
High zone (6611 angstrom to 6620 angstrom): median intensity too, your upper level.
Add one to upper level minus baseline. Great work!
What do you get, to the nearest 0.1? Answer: 2.0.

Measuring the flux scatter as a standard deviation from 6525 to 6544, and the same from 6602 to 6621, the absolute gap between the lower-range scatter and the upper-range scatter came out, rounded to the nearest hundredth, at 0.13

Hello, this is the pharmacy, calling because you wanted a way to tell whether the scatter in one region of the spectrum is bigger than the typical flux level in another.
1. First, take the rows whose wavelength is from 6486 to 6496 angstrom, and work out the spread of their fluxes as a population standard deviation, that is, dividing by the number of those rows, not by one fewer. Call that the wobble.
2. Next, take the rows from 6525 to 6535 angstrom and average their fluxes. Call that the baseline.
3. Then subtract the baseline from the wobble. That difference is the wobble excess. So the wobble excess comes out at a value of -24.01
